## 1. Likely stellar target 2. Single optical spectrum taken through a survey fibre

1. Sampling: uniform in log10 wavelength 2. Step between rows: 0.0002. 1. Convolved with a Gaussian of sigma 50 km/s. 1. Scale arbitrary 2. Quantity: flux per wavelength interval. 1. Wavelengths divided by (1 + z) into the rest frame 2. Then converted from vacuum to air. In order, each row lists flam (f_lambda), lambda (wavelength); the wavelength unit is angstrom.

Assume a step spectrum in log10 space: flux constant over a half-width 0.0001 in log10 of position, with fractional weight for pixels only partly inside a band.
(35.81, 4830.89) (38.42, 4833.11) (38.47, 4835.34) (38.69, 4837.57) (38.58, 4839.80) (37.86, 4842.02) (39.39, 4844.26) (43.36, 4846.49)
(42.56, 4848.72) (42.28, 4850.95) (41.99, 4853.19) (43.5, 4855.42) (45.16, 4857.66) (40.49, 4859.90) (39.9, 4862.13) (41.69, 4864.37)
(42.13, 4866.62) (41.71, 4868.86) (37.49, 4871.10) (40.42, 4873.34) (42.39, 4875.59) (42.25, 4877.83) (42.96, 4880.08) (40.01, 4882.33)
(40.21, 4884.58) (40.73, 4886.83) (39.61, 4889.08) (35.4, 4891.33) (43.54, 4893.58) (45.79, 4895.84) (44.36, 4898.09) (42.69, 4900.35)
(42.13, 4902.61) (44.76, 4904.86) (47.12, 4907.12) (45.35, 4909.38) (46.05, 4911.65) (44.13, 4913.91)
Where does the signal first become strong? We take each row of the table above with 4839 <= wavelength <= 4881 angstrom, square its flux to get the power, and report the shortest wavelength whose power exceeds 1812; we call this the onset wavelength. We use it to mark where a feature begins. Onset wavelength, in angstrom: 4846.49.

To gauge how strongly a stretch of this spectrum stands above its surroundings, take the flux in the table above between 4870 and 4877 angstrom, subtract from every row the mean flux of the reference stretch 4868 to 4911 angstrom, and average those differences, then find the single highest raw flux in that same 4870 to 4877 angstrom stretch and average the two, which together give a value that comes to 20.2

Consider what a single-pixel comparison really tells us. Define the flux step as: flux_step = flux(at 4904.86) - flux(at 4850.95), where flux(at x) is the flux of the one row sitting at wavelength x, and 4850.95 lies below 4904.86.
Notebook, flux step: 2.5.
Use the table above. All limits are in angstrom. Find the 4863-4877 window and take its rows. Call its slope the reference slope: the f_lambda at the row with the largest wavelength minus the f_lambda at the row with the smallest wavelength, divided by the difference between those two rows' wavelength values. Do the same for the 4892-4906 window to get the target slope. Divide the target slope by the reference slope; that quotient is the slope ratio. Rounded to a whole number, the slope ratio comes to 2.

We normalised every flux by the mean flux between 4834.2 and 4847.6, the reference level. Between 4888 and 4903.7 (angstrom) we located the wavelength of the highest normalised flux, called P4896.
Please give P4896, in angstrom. 4895.84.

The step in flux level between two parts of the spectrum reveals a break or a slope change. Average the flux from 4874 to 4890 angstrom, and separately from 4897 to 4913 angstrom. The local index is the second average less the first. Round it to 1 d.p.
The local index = 3.5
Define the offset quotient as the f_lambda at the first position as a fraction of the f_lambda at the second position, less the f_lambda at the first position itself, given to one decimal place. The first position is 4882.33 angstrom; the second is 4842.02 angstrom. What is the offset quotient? -39.0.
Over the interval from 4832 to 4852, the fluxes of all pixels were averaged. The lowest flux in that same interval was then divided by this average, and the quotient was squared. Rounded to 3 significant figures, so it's 0.898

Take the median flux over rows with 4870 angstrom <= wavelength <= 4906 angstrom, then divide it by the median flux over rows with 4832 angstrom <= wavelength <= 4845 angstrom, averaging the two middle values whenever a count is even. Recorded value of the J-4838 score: 1.10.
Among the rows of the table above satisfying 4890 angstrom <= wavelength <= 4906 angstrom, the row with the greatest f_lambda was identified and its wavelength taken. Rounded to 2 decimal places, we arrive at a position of 4895.84 angstrom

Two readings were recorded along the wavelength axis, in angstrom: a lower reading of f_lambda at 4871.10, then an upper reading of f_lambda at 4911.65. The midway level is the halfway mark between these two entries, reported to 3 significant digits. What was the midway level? 41.8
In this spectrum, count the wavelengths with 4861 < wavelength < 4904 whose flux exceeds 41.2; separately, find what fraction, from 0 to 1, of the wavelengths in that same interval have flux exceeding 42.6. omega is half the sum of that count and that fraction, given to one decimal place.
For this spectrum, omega 5.6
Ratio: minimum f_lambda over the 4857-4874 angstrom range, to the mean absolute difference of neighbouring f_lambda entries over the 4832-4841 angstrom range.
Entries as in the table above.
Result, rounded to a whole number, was 296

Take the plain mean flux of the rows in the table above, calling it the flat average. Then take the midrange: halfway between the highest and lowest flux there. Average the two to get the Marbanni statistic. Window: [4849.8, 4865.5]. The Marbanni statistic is 42.3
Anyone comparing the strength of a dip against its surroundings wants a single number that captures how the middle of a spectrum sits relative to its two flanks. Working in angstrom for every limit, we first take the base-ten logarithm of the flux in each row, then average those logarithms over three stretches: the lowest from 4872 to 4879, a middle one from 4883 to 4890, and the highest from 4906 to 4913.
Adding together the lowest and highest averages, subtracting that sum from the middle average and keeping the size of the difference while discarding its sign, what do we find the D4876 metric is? 1.68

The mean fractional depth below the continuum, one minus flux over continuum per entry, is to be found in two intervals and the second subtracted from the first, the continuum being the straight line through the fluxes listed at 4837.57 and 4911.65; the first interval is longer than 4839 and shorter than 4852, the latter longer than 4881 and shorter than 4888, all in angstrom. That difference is -0.10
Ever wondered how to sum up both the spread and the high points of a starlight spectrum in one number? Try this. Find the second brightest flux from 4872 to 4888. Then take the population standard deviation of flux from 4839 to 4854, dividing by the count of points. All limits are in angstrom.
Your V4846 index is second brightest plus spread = 44.4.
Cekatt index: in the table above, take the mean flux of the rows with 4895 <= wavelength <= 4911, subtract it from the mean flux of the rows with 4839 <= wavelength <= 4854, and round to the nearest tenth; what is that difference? -3.7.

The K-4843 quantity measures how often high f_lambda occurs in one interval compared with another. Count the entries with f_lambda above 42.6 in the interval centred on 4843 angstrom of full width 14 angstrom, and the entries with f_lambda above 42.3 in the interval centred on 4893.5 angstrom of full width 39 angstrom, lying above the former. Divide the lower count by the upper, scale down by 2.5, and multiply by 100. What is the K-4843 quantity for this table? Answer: 4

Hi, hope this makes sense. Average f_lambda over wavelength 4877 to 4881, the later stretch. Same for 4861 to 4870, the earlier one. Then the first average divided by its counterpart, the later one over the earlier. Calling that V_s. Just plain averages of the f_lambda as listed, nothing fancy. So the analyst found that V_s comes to 1.03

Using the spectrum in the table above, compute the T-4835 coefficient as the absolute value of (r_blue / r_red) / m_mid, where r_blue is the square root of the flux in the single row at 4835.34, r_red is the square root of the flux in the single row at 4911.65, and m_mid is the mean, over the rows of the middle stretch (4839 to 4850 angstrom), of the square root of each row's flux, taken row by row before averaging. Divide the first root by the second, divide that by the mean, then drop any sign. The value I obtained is 0.144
